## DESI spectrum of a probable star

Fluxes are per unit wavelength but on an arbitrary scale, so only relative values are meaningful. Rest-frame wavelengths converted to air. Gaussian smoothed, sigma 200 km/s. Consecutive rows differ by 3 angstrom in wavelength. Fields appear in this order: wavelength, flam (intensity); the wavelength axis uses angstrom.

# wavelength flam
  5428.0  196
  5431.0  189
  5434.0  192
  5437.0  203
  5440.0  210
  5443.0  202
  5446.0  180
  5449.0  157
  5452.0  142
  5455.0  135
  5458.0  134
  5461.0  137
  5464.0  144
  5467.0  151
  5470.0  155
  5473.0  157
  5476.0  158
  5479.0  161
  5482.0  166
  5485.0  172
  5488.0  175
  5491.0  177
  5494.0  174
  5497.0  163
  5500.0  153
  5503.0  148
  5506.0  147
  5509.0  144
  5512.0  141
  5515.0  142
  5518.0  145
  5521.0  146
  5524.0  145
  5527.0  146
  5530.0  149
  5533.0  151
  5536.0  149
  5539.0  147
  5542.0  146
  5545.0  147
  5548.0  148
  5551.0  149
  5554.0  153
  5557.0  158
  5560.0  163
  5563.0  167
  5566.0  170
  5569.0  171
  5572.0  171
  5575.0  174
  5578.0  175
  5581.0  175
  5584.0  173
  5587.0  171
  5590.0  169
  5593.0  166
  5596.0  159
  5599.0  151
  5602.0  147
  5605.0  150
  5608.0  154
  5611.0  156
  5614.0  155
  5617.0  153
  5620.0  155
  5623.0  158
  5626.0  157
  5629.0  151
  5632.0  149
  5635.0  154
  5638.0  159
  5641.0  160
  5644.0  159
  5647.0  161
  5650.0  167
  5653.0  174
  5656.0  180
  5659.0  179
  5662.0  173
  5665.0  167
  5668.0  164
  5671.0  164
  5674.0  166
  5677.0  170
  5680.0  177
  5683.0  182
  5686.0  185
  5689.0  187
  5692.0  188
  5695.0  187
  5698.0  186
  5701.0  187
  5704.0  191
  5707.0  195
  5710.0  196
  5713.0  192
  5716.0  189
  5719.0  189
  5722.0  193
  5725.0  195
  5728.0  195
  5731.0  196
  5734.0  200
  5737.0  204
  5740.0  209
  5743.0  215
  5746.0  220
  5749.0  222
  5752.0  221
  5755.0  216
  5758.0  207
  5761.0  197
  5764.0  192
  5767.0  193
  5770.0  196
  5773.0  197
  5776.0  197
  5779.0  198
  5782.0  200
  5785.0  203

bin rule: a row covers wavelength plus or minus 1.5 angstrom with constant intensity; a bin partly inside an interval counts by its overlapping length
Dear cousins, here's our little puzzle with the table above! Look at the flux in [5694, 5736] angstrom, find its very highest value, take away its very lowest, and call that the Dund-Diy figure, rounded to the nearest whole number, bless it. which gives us 14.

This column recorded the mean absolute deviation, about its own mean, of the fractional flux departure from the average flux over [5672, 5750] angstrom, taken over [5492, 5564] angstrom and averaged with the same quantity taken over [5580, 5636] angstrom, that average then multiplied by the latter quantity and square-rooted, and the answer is 0.035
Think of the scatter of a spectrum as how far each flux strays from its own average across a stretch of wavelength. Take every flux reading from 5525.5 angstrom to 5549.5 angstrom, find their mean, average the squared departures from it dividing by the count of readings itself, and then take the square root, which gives 1.6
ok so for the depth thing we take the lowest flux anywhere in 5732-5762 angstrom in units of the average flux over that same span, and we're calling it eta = 0.933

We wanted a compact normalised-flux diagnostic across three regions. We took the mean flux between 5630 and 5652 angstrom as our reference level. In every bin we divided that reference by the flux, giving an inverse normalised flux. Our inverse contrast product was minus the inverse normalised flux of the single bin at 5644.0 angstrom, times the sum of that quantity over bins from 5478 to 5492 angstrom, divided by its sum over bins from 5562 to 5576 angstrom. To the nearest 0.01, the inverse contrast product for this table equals -1.00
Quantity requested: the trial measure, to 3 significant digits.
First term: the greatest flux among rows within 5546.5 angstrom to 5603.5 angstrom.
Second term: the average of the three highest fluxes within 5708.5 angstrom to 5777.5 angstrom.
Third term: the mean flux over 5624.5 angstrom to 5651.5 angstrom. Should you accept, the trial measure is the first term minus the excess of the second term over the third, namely 111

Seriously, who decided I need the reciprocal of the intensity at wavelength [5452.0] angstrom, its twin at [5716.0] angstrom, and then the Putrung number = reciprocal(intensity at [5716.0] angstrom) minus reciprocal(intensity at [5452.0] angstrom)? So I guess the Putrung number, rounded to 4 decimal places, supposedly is -0.0018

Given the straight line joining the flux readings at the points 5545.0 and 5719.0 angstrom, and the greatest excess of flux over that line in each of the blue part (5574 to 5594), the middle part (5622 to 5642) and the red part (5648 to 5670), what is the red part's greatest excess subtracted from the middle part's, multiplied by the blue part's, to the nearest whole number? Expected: -281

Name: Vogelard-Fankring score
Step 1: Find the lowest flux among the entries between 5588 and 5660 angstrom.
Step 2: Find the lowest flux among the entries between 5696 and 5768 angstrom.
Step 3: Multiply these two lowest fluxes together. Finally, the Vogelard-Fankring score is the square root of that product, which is 165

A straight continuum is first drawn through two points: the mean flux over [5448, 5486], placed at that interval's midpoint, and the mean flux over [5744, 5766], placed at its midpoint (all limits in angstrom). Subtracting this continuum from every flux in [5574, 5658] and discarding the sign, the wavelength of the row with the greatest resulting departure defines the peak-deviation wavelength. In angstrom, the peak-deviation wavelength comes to 5632.0 angstrom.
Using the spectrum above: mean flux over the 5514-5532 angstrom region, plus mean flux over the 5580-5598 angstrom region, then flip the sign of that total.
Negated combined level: -314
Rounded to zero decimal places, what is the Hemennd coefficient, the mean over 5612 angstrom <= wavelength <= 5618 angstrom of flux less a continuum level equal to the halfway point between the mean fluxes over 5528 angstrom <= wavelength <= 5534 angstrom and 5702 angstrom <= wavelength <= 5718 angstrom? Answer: -17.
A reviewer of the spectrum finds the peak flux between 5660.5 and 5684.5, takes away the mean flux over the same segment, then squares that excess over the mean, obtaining 135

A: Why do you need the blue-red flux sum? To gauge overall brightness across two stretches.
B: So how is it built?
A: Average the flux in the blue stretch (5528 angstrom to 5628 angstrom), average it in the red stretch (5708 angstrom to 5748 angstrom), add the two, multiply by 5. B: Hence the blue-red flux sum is 1791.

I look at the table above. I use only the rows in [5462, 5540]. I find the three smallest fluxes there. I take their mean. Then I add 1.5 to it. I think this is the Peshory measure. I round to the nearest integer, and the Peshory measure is 144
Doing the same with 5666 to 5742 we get 166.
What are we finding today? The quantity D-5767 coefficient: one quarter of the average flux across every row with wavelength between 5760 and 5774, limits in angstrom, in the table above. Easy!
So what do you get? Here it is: 49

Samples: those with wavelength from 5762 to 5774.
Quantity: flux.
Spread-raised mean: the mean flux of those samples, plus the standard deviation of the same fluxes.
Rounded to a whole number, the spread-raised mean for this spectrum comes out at 197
